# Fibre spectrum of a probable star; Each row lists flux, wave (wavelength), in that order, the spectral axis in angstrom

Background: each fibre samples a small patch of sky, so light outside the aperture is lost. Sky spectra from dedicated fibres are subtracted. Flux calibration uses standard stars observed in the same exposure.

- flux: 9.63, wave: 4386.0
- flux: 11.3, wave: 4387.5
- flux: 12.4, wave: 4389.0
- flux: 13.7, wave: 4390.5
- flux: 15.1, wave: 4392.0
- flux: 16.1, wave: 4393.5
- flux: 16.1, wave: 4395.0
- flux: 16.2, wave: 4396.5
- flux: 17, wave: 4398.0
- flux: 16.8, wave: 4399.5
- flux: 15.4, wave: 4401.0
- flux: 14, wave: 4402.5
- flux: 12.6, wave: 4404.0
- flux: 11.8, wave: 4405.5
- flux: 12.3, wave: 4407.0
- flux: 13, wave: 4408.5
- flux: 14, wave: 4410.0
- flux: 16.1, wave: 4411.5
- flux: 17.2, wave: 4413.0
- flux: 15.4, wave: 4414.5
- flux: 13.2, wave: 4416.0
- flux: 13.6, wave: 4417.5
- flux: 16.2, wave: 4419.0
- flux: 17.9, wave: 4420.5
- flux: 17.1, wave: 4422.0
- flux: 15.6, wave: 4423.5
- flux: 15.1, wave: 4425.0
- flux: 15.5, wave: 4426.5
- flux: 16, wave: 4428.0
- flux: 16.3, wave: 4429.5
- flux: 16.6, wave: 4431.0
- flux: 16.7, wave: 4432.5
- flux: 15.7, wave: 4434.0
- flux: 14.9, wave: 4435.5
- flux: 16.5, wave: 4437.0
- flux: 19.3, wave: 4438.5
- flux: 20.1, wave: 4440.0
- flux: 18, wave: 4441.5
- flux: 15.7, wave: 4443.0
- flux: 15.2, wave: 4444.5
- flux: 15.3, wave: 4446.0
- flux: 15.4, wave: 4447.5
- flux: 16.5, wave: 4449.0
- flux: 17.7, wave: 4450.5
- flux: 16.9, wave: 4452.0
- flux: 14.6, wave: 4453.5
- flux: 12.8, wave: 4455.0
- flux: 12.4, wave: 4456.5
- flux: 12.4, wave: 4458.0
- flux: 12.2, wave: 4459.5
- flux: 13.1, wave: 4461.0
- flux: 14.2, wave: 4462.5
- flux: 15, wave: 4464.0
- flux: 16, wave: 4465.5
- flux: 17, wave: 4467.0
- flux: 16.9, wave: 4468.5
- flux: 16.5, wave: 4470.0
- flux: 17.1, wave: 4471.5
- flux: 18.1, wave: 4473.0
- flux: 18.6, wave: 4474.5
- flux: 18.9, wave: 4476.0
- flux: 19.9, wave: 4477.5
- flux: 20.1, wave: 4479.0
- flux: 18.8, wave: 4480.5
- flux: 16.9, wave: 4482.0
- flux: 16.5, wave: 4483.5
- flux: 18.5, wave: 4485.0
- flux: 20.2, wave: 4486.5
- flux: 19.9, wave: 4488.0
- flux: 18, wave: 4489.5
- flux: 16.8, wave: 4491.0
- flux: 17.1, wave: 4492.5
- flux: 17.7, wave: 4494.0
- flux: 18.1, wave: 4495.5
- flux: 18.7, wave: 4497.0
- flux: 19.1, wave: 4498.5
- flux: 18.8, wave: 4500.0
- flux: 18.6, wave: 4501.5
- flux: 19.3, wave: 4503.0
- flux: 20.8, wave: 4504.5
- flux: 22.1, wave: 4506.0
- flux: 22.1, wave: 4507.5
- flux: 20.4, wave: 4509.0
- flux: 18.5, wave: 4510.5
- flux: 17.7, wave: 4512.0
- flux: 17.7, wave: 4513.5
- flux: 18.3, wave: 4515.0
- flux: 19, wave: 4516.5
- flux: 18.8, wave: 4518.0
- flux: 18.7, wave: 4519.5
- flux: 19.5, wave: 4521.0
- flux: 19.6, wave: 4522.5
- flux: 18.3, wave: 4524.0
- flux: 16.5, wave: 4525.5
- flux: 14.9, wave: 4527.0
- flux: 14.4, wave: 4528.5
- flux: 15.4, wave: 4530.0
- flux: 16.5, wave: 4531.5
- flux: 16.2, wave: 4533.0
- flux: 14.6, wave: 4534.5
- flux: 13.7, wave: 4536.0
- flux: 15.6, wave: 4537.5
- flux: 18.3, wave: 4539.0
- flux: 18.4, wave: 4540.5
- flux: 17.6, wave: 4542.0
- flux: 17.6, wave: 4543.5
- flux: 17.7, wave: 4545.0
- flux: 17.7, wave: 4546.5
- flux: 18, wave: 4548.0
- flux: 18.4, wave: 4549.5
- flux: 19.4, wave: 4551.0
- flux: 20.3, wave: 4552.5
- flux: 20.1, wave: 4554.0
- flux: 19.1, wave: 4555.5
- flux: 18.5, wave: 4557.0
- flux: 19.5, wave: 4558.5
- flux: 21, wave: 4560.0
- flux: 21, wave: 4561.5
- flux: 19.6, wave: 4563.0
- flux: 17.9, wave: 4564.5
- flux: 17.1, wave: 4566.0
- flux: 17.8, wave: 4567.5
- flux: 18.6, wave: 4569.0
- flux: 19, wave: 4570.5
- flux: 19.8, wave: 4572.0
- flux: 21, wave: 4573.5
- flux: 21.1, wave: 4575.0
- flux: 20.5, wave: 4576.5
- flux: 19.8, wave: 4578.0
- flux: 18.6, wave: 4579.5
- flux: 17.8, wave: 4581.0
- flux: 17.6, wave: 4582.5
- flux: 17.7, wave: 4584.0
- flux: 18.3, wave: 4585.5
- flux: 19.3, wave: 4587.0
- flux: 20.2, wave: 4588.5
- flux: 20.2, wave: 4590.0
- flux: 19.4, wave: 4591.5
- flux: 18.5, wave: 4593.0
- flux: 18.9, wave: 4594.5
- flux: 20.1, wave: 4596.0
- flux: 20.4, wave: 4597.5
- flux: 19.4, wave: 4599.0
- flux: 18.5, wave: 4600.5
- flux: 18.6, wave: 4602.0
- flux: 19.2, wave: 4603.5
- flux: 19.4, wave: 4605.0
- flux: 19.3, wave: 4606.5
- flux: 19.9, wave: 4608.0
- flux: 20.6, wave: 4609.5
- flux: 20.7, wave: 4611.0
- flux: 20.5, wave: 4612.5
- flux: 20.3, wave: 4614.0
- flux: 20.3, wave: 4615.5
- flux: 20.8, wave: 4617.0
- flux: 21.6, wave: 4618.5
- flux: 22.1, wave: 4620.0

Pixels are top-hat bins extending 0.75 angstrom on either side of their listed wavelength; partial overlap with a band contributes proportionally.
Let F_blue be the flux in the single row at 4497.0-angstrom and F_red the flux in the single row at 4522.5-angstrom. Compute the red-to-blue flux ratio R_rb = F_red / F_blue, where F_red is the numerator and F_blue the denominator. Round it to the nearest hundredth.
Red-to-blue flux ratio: 1.05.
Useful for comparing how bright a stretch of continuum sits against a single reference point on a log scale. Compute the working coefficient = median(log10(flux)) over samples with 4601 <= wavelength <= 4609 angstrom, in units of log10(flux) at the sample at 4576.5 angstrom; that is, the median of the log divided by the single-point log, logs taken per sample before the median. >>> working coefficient 0.98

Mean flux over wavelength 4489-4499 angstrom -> 17.9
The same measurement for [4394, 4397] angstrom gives 16.1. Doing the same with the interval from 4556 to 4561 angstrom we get 19.7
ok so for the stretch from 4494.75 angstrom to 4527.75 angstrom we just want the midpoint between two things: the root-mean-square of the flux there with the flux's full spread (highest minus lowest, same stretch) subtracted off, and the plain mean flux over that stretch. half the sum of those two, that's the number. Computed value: 15.3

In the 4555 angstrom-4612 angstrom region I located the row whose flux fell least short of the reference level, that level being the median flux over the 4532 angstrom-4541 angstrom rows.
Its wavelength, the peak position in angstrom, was 4575.0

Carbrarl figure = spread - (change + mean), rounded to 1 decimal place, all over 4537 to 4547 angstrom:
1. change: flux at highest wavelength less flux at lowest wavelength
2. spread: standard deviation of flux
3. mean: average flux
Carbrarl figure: -18.8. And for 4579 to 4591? -19.3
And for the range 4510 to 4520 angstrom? -18.1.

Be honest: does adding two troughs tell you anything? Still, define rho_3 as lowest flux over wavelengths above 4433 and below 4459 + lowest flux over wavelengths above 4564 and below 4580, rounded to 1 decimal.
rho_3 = 29.5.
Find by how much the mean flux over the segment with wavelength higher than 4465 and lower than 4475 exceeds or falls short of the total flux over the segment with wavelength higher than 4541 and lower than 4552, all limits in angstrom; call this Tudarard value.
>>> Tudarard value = -109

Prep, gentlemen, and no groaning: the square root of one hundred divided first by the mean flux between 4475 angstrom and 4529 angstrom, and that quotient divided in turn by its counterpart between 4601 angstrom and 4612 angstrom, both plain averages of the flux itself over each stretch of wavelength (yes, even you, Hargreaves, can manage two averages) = 0.523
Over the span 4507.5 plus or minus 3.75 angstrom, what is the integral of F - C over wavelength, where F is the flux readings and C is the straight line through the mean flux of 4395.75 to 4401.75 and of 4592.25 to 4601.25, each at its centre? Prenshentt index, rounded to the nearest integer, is 21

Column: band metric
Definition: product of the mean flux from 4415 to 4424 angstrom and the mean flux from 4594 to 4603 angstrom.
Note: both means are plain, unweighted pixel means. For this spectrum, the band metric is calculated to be 301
